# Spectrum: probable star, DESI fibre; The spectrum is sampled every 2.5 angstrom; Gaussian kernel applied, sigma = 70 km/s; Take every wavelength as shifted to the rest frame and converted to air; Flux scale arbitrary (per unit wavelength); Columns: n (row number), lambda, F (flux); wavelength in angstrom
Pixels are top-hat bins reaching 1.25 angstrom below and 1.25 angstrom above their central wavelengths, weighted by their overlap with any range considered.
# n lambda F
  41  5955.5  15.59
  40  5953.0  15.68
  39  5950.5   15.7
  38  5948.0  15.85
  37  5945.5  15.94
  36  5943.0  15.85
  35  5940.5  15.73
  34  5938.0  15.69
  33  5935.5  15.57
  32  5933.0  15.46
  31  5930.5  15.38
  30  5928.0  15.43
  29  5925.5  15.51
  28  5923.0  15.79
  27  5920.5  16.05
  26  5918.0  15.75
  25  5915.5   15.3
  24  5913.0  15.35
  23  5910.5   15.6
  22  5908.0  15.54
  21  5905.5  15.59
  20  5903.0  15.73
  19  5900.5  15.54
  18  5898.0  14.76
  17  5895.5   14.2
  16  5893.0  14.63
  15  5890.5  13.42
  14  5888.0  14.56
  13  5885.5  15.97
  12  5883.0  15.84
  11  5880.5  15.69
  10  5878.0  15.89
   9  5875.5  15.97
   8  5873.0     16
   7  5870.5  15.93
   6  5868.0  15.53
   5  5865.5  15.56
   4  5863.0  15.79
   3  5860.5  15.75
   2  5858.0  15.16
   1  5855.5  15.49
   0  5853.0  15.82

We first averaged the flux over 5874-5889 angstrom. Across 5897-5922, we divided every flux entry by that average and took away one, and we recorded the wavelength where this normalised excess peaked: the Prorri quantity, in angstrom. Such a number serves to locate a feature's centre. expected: 5920.5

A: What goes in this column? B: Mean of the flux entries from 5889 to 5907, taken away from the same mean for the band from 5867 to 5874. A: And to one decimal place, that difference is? 1.0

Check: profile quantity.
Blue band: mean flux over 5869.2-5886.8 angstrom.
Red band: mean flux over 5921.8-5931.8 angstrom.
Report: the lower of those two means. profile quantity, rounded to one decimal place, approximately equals 15.5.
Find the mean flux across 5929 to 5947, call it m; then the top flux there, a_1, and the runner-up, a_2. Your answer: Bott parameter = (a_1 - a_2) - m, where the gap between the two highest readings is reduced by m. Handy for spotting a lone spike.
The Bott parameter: -15.57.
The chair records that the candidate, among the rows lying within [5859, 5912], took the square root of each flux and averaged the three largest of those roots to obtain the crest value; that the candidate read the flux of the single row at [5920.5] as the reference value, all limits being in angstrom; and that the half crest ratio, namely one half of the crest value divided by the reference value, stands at 0.125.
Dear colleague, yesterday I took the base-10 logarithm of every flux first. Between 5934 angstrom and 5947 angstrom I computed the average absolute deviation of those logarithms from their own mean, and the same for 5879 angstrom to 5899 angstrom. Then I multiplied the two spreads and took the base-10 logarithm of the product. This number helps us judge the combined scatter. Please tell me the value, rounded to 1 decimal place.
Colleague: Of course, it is -4.2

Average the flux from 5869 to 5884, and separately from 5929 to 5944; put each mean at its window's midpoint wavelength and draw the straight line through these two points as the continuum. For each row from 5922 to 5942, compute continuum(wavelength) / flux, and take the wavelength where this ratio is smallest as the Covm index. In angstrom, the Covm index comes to 5940.5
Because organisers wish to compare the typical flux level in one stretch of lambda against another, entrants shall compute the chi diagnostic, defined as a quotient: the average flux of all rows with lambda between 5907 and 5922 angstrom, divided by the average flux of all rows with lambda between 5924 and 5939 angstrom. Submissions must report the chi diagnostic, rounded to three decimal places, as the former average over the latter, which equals 1.006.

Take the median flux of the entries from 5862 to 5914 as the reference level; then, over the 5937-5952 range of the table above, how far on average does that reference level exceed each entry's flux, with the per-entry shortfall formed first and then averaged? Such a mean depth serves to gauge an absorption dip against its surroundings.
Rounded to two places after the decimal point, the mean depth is -0.20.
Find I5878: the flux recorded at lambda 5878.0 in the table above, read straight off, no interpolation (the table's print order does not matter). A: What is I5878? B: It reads 15.89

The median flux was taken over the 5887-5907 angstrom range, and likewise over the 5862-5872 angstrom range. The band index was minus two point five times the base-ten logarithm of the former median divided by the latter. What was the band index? 0.07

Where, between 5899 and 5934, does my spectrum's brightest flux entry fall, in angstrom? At 5920.5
